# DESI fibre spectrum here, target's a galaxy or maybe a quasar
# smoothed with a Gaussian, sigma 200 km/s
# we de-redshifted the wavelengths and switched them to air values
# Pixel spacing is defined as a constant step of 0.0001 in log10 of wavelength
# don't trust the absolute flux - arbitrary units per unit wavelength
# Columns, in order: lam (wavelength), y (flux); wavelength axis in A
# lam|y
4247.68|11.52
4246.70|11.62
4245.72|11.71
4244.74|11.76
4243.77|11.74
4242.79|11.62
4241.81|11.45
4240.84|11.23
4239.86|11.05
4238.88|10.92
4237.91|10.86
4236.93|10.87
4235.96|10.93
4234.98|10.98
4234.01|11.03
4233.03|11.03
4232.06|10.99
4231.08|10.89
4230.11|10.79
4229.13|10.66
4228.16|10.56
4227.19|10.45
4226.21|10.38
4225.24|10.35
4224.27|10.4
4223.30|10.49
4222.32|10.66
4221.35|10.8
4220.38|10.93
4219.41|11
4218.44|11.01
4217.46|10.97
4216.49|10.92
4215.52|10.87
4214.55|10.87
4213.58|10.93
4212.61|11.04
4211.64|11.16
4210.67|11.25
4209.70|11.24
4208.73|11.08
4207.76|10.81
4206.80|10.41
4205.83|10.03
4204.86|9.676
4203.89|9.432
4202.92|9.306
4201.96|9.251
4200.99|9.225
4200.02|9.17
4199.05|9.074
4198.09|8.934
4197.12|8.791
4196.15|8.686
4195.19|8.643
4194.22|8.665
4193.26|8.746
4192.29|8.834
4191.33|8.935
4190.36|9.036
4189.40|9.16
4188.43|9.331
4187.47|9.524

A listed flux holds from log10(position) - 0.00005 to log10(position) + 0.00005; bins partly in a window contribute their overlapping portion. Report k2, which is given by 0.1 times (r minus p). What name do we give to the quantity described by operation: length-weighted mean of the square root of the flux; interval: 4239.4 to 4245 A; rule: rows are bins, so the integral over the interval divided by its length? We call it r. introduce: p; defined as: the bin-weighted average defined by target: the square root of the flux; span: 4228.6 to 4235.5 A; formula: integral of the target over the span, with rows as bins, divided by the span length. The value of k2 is 0.01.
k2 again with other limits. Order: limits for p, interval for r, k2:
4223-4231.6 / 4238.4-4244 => 0.01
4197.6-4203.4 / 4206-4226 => 0.03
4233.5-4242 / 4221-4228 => -0.01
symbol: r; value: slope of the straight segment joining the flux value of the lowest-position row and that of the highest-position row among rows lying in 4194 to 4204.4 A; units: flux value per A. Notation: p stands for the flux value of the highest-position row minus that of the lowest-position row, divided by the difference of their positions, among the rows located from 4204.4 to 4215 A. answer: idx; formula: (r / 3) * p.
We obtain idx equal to 0.003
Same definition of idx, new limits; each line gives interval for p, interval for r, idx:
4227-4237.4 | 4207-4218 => 0.000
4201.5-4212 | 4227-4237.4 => 0.003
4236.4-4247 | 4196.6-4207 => 0.004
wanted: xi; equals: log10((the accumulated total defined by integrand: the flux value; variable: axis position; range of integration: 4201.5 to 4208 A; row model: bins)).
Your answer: 1.805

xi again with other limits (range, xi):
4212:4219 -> 1.884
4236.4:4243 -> 1.866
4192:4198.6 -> 1.762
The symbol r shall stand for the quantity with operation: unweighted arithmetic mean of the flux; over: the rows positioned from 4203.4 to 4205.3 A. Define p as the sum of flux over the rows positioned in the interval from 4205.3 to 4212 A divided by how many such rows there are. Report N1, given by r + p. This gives 20.4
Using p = 10.9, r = 9.6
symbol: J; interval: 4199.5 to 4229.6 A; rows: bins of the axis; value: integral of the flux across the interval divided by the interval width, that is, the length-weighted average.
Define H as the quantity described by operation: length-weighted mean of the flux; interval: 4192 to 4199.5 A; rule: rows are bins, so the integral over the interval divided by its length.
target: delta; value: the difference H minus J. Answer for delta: -1.7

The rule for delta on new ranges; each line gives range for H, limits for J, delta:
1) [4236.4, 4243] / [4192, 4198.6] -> 2.4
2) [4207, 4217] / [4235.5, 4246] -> -0.3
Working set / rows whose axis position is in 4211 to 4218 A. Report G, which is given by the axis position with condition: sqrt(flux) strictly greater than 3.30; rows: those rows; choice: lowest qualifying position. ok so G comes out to 4211.64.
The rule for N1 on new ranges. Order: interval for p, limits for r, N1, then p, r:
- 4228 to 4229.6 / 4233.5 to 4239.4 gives 21.5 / 10.6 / 10.9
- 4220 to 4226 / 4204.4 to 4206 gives 20.5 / 10.6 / 9.9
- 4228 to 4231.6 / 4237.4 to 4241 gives 21.7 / 10.7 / 11.0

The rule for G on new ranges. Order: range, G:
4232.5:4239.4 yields 4233.03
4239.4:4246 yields 4239.86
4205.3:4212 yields 4208.73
